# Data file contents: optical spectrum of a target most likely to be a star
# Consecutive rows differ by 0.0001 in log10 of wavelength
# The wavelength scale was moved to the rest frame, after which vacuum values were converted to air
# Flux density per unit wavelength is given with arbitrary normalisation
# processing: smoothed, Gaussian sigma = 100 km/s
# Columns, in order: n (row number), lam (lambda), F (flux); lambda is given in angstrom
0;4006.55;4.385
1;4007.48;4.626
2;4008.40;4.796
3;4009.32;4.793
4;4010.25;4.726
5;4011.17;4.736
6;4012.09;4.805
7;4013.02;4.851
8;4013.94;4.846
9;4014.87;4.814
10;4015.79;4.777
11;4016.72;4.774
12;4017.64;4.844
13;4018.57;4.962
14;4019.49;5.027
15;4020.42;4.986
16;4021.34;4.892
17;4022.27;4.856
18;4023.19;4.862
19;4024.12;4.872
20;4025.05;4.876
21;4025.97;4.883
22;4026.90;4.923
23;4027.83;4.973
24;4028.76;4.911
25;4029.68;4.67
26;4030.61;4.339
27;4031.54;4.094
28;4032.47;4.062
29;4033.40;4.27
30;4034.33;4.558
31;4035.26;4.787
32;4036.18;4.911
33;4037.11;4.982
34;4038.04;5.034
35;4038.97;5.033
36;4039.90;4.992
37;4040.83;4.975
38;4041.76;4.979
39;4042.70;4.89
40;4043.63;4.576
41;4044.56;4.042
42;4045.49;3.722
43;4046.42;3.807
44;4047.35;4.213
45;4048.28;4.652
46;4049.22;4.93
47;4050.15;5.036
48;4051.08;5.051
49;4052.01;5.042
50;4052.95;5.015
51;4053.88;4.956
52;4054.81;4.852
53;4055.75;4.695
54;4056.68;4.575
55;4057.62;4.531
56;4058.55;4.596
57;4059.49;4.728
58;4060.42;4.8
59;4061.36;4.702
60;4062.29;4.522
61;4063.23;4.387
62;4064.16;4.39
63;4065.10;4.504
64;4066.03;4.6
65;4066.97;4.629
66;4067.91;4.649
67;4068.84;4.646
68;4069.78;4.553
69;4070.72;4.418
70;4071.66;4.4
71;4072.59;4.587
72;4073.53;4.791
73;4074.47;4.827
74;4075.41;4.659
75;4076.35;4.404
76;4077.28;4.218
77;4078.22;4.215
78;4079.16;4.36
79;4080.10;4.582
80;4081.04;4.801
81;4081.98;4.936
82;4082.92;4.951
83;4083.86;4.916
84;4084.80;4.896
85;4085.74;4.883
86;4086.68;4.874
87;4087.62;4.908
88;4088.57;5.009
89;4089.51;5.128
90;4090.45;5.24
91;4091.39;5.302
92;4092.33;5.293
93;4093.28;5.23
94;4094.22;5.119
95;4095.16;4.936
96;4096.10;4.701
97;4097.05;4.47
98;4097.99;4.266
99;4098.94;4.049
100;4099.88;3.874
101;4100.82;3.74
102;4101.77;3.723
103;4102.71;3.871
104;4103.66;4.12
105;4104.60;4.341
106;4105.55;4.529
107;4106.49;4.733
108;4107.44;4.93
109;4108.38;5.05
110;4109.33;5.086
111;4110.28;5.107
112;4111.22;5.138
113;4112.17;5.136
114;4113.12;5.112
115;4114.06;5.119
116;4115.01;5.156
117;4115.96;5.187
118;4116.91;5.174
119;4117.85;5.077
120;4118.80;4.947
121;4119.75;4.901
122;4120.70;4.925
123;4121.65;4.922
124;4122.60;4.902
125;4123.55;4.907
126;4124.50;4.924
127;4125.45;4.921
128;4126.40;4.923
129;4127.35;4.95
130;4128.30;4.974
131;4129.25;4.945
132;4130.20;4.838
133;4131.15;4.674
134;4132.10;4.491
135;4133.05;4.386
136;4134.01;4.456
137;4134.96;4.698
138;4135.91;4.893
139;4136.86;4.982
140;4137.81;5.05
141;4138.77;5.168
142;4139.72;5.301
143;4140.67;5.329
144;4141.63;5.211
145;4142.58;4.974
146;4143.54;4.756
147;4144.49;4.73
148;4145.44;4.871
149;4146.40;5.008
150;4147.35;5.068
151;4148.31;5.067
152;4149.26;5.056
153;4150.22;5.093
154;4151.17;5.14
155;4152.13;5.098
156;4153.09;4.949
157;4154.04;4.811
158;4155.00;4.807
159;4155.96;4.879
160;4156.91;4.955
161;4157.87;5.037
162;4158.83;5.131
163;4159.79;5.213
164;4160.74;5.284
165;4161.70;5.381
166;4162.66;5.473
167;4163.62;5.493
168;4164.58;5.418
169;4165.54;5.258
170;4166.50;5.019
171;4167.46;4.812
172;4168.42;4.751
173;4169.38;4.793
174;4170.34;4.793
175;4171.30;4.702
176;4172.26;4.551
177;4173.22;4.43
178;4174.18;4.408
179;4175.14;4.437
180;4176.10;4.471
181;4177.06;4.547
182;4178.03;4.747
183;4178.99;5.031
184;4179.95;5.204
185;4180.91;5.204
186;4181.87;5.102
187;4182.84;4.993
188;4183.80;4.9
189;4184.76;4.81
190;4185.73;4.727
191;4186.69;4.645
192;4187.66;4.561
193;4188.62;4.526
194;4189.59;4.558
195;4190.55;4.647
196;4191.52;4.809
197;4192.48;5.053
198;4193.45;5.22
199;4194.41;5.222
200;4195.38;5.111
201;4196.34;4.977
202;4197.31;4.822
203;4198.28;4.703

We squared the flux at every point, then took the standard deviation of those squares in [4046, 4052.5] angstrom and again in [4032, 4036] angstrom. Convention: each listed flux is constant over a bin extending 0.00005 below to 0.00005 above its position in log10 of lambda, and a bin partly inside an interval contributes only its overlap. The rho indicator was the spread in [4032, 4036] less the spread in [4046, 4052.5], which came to -1.6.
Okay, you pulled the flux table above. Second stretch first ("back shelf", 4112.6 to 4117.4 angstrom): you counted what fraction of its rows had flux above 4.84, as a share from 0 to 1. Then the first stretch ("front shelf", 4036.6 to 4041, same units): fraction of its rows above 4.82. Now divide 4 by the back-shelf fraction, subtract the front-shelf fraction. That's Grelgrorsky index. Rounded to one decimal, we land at 3.0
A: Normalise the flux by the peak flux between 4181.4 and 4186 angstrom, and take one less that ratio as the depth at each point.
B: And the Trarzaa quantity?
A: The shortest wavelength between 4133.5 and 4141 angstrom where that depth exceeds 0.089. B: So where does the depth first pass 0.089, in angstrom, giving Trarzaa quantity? 4134.01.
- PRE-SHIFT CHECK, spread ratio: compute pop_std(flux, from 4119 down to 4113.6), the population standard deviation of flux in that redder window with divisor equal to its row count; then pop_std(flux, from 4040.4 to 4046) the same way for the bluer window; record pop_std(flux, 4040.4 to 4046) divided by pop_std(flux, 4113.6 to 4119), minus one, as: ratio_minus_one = 5.0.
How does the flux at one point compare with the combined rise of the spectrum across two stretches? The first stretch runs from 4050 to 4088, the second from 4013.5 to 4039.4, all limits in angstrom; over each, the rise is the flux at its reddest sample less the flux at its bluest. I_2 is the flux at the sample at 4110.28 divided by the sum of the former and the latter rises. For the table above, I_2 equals 87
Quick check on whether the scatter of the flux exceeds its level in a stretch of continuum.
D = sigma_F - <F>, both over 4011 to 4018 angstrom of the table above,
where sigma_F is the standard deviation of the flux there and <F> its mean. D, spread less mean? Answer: -4.8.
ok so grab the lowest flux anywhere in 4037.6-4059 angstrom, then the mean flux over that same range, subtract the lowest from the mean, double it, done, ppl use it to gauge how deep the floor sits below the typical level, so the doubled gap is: 2.0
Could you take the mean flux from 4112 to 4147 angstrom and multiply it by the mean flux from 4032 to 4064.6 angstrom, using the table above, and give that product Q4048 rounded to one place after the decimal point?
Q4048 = 23.1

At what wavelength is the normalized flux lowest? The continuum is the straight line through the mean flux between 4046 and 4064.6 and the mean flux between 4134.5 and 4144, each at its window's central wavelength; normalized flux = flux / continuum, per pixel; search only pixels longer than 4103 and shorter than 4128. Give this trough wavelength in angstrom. 4103.66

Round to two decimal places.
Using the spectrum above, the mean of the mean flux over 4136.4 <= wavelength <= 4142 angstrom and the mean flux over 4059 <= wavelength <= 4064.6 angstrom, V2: 4.88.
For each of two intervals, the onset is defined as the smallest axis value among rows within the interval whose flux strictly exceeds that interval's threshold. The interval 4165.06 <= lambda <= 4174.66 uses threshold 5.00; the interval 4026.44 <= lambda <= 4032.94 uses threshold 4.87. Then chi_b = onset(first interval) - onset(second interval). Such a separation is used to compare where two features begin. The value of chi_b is 138.6 angstrom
